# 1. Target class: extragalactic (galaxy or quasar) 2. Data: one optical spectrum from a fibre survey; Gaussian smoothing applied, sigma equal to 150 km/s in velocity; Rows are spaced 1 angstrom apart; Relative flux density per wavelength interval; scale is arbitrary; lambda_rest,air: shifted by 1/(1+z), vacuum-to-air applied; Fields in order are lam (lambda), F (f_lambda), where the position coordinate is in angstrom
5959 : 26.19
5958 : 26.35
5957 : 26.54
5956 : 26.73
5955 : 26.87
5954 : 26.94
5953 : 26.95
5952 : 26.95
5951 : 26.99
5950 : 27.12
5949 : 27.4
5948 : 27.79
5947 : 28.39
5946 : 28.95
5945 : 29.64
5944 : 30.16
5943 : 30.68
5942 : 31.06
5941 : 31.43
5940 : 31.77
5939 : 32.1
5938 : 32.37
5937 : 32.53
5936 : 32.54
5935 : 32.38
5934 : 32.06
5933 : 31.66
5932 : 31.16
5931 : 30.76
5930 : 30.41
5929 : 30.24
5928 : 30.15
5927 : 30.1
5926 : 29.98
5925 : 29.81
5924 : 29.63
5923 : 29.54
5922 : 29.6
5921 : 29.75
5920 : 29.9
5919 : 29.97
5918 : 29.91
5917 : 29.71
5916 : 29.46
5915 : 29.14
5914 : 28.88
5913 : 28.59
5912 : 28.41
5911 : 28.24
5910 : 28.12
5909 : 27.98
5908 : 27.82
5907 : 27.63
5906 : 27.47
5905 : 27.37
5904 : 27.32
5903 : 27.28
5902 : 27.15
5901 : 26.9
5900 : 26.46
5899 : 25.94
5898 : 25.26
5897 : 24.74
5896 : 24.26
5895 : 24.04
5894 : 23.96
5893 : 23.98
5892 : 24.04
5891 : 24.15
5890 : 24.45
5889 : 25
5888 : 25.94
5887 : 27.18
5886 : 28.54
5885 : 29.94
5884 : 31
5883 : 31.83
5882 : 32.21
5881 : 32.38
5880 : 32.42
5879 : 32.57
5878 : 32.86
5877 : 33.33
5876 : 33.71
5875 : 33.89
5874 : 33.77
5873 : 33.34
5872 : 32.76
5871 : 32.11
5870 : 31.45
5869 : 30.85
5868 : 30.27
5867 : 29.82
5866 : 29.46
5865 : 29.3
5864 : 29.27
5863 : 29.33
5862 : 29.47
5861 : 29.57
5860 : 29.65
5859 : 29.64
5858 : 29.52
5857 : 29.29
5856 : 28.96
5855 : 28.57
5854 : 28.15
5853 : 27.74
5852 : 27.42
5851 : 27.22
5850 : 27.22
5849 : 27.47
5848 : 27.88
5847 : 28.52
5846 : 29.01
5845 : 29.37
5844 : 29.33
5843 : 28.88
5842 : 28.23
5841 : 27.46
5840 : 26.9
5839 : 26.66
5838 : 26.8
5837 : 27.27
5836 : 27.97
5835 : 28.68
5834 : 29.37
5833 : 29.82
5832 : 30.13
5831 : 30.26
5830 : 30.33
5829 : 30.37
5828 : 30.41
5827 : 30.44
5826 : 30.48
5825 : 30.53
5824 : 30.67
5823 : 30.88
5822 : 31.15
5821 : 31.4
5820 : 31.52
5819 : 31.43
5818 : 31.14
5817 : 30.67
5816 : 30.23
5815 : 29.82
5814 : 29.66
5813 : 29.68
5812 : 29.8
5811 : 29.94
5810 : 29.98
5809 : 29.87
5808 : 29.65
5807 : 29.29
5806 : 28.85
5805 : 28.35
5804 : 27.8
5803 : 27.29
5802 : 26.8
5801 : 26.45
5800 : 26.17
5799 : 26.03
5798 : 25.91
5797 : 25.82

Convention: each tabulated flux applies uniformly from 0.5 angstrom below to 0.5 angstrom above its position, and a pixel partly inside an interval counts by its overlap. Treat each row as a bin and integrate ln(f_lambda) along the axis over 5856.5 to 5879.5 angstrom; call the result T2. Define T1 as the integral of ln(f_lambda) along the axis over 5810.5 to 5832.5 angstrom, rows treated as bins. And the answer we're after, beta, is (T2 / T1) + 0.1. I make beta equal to 1.2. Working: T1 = 75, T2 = 79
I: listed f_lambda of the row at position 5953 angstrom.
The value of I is 26.95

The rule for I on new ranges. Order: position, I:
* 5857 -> 29.29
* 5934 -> 32.06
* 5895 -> 24.04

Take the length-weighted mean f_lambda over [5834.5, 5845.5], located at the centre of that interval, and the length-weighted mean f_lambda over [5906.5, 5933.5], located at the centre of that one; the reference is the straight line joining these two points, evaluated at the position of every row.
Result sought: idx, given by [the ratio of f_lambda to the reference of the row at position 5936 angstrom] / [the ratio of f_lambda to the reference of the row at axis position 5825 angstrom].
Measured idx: 0.99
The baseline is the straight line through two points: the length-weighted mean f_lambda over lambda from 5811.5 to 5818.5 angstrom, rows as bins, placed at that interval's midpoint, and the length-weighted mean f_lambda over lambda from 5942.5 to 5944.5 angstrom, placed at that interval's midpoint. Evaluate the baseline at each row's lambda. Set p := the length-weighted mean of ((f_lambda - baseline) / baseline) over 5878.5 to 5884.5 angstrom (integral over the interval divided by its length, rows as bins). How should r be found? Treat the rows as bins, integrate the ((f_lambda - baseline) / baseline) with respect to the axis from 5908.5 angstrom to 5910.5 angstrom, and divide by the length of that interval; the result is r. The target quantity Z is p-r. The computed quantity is 0.135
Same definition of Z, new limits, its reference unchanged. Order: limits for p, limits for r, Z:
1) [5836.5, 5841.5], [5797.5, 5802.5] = 0.022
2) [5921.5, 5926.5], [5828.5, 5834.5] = -0.018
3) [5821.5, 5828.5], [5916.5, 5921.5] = 0.033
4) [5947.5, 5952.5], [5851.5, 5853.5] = -0.017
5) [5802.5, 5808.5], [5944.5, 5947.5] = -0.006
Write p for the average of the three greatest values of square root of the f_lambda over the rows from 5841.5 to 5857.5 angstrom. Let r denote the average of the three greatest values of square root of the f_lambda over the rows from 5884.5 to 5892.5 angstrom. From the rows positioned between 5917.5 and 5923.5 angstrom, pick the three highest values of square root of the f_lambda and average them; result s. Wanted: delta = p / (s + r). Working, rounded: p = 5.4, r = 5.34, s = 5.47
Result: 0.50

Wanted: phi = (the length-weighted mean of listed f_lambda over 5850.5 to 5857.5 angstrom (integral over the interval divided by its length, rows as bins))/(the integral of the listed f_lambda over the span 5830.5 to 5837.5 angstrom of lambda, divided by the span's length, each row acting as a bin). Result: 0.97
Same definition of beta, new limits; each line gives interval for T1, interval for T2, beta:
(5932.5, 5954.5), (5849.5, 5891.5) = 2.0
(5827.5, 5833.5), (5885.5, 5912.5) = 4.4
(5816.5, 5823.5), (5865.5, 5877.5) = 1.8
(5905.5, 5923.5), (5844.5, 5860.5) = 1.0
